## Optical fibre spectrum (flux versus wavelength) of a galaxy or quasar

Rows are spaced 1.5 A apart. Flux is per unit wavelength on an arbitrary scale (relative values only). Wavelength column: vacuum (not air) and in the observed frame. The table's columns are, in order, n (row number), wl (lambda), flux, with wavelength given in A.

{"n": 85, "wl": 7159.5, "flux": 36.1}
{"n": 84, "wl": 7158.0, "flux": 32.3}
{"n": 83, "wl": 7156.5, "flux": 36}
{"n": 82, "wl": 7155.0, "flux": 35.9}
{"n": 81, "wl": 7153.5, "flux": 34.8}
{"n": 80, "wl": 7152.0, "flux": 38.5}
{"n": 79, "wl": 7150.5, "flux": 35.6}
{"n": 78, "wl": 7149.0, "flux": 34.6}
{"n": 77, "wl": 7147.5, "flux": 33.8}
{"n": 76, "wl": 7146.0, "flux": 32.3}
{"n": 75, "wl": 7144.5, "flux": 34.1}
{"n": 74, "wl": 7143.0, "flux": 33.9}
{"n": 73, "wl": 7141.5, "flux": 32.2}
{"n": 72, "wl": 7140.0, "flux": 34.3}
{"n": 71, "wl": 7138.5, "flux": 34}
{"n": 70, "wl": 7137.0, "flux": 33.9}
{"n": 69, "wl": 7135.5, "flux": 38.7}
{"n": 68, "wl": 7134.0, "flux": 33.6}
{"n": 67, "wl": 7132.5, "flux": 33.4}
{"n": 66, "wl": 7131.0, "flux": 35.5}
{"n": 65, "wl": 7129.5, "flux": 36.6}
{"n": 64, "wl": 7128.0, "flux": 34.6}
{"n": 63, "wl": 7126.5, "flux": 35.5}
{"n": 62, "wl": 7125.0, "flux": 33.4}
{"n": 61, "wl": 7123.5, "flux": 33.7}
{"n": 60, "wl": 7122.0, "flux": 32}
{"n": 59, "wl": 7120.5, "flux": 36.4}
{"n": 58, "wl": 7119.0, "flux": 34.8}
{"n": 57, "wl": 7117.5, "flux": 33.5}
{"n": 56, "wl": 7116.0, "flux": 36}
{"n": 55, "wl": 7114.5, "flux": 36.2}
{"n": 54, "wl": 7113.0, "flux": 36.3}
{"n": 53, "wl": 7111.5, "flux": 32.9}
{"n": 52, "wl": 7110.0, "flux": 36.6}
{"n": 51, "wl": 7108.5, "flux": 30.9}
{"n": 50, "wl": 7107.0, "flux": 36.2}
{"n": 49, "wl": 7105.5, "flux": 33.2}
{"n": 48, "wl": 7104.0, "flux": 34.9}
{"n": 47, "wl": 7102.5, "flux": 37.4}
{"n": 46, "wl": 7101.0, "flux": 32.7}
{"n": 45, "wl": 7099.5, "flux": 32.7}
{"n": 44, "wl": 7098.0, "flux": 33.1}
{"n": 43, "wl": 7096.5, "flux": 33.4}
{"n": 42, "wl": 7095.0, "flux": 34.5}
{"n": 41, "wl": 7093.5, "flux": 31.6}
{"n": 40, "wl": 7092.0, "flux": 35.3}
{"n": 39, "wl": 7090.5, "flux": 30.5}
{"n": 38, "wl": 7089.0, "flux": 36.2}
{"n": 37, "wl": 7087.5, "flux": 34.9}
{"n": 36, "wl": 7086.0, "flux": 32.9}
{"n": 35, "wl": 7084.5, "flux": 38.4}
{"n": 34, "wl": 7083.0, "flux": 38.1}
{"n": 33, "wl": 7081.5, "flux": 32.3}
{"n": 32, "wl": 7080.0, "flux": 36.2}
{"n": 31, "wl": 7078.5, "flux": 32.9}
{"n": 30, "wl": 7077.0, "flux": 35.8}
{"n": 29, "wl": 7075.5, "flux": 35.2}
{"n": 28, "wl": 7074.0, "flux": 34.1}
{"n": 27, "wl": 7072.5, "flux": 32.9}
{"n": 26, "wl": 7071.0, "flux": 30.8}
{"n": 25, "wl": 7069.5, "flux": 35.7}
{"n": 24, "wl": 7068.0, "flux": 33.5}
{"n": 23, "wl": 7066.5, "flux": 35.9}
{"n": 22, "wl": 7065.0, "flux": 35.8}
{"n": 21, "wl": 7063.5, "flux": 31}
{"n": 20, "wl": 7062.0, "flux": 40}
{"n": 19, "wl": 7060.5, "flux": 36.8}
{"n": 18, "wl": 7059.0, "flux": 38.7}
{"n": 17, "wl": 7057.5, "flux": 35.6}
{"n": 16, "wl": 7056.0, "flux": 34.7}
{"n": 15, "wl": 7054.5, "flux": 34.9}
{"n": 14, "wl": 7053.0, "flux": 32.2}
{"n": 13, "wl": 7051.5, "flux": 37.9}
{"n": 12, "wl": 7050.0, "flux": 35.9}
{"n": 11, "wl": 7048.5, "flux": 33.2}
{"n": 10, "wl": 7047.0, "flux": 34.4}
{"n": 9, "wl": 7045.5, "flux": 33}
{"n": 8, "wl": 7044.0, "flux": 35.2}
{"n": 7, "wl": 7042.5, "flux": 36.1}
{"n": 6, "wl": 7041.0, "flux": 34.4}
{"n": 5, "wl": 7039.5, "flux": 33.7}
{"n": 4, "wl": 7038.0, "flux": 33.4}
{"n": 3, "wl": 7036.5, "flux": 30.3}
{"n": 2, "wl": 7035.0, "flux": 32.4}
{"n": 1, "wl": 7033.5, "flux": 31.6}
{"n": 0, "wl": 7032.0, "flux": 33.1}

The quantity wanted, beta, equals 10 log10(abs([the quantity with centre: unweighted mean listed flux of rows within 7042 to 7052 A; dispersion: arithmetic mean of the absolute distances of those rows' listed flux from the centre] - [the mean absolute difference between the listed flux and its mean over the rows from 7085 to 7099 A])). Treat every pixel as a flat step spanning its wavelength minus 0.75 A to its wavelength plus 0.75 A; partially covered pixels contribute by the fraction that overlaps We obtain -9.9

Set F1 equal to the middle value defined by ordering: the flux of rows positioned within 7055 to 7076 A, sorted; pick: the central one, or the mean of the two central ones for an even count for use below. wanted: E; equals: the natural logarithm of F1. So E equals 3.57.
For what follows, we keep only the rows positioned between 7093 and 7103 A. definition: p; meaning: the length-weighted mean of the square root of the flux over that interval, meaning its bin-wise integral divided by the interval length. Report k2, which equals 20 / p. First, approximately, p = 5.79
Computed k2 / 3.45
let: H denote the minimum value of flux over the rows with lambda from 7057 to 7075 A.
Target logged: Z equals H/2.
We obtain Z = 15.4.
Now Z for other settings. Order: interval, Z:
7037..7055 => 16.1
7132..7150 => 16.1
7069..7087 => 15.4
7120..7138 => 16.0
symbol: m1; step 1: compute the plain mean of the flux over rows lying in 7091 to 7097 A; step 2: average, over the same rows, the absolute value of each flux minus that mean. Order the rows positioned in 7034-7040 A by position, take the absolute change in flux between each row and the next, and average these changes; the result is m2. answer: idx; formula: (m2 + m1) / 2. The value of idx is 1.5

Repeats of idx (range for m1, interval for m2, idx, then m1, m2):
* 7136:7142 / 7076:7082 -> 2.0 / 0.7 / 3.4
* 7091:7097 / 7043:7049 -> 1.4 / 1.2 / 1.6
